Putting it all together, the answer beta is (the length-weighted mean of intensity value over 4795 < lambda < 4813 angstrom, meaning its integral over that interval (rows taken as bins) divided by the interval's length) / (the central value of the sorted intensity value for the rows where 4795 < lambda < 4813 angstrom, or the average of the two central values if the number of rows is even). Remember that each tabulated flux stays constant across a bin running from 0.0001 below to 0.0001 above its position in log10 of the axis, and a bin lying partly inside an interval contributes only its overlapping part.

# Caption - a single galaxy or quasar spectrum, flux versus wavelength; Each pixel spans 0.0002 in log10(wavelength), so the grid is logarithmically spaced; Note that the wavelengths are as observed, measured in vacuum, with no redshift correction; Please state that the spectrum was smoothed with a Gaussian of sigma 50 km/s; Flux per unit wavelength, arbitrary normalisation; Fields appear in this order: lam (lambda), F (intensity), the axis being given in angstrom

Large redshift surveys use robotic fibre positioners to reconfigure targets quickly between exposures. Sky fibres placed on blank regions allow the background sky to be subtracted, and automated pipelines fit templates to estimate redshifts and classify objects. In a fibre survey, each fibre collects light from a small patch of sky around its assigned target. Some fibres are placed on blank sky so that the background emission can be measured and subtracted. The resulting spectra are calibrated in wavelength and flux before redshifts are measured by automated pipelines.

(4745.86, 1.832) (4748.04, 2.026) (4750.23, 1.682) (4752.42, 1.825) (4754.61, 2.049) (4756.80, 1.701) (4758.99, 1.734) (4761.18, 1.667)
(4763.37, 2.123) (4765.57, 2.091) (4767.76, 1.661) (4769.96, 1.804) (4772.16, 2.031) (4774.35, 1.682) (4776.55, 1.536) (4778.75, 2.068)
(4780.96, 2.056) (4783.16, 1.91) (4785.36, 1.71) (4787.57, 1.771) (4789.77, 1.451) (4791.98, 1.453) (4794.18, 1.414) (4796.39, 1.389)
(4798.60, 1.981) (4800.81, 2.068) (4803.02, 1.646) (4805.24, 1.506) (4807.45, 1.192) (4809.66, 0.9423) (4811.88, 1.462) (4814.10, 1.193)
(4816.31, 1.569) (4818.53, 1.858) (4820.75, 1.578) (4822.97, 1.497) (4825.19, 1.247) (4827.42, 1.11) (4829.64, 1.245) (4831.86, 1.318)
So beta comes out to 1.02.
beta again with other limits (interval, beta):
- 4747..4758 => 1.02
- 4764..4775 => 1.04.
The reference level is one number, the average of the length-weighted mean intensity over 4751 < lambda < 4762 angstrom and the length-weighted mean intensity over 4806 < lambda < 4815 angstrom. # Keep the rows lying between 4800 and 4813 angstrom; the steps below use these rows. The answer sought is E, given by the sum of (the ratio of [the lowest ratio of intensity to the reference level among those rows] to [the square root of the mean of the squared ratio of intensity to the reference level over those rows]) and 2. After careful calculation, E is 2.62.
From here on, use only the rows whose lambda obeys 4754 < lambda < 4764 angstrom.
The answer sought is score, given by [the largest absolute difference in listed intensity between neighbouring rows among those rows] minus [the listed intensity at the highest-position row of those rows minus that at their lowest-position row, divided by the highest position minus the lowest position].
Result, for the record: 0.45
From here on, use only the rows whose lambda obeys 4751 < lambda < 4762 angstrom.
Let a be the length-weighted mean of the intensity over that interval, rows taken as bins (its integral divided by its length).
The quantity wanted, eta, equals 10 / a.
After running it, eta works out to 5.6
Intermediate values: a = 1.80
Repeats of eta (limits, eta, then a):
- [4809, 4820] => 7.0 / 1.43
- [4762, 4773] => 5.2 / 1.93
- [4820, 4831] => 7.5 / 1.33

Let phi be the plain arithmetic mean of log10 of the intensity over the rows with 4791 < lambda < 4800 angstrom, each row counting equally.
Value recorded 0.188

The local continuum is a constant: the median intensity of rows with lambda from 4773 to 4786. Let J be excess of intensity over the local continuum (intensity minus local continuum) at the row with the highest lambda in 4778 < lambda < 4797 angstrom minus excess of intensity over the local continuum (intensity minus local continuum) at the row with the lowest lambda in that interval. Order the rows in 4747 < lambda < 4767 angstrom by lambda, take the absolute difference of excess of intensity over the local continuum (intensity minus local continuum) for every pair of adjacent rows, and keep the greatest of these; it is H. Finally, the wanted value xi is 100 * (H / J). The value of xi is -67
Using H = 0.456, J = -0.7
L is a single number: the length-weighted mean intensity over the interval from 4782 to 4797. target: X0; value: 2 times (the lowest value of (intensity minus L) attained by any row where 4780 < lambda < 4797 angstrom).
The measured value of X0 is -0.4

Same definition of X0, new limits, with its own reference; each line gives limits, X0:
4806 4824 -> -1.3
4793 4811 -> -1.3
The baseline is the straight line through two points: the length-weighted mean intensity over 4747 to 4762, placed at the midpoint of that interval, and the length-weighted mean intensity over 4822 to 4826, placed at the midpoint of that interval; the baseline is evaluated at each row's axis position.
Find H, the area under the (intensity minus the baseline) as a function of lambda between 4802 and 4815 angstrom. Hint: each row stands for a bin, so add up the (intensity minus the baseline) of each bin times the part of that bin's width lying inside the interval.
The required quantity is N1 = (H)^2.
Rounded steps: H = -2.0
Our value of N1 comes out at 3.9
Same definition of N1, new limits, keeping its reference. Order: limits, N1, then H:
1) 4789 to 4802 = 0.9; 1.0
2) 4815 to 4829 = 1.1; 1.0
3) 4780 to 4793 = 2.1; 1.4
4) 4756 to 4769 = 0.8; 0.9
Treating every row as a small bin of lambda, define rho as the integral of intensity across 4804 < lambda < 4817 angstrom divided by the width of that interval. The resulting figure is 1.3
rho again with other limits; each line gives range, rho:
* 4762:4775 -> 1.9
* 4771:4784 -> 1.9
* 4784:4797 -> 1.5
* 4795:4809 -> 1.6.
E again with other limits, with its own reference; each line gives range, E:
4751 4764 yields 2.90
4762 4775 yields 2.87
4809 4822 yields 2.64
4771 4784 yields 2.81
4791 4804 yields 2.83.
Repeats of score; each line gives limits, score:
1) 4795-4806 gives 0.58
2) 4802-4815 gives 0.56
